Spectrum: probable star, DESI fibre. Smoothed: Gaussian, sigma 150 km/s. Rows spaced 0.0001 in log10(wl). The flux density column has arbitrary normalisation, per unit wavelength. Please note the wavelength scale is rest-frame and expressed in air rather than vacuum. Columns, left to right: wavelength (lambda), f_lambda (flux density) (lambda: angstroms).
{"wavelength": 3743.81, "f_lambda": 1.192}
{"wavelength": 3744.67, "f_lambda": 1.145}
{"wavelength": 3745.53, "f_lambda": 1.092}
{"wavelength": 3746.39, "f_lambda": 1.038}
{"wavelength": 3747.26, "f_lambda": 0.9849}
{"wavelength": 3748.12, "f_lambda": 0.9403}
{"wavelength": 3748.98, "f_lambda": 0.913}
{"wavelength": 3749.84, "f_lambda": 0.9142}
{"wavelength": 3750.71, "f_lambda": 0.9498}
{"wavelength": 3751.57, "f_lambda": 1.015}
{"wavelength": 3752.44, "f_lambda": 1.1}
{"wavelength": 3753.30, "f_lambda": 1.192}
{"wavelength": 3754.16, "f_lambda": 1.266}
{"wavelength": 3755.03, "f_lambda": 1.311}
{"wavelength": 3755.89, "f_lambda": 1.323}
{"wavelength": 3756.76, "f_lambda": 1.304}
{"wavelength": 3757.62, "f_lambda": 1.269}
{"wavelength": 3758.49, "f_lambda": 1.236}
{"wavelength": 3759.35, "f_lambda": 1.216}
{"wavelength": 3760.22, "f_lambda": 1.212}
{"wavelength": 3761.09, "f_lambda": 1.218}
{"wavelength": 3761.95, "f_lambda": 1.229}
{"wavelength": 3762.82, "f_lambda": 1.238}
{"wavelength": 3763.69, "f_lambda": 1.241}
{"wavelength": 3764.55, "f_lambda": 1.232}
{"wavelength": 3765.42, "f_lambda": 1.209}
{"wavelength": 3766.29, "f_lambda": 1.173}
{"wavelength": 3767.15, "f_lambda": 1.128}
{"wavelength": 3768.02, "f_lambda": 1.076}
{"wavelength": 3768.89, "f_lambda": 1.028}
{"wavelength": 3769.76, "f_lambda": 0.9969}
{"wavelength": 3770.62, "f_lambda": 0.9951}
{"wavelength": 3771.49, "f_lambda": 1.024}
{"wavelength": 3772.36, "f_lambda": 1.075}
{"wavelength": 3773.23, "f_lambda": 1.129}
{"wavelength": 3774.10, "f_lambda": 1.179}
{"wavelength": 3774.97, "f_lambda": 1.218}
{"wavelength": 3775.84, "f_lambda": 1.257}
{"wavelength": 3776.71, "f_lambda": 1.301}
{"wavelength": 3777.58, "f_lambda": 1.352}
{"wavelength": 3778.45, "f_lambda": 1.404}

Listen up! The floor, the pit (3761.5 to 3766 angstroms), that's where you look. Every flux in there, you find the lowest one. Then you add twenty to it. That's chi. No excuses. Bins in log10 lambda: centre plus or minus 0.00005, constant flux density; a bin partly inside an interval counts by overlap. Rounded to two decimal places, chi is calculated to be 21.21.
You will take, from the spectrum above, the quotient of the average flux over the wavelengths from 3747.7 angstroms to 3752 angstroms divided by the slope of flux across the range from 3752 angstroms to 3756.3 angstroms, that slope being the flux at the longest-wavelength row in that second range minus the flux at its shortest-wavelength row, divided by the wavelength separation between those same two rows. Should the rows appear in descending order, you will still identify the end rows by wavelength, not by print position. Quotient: 15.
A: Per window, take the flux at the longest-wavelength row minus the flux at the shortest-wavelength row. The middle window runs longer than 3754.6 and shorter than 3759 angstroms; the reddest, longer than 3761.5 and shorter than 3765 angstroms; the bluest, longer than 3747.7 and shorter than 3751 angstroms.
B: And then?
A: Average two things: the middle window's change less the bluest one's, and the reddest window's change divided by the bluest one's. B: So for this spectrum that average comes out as 0.1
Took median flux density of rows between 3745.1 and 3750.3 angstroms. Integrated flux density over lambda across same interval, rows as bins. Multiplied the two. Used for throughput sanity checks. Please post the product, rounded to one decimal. 4.9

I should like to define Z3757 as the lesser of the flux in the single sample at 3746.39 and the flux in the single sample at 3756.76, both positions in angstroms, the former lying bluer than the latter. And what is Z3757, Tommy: 1.04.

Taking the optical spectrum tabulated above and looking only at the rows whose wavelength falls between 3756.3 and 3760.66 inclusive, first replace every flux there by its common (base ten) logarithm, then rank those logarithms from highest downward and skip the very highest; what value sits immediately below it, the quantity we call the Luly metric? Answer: 0.10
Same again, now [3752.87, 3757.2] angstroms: 0.12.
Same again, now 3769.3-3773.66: 0.03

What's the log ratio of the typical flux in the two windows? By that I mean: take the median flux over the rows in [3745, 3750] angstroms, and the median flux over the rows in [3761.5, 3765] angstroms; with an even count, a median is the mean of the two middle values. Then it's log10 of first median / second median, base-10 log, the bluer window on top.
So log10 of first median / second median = -0.11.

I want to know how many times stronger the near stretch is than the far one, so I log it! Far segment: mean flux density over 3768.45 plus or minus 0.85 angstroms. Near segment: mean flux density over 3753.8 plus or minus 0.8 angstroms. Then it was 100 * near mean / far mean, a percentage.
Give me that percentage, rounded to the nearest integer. 117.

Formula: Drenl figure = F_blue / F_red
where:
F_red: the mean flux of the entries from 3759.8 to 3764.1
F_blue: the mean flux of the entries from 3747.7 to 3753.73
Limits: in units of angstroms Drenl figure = 0.82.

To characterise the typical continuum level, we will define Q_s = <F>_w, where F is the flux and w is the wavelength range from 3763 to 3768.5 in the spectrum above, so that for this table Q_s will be 1.18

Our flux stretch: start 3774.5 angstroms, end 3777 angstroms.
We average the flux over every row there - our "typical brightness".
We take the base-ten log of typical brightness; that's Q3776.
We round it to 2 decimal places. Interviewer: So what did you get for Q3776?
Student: 0.10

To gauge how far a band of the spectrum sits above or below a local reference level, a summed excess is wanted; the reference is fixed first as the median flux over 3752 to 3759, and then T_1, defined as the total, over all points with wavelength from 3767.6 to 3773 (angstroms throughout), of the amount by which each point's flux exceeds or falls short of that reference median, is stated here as -1.4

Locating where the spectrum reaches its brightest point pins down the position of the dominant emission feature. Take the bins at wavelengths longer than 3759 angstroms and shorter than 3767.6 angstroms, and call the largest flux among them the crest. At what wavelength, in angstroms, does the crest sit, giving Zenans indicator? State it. 3763.69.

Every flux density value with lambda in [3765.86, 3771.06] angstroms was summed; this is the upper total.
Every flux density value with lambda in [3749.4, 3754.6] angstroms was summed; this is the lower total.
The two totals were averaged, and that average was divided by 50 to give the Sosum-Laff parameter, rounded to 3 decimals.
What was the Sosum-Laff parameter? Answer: 0.128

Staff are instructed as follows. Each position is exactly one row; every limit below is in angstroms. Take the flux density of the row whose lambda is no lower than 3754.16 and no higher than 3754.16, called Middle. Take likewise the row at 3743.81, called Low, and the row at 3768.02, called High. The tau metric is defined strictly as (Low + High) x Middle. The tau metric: 2.87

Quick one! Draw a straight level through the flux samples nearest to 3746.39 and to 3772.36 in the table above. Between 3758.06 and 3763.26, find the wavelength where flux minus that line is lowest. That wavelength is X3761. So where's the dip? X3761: 3760.22 angstroms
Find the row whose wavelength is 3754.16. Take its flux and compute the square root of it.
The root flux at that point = 1.13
